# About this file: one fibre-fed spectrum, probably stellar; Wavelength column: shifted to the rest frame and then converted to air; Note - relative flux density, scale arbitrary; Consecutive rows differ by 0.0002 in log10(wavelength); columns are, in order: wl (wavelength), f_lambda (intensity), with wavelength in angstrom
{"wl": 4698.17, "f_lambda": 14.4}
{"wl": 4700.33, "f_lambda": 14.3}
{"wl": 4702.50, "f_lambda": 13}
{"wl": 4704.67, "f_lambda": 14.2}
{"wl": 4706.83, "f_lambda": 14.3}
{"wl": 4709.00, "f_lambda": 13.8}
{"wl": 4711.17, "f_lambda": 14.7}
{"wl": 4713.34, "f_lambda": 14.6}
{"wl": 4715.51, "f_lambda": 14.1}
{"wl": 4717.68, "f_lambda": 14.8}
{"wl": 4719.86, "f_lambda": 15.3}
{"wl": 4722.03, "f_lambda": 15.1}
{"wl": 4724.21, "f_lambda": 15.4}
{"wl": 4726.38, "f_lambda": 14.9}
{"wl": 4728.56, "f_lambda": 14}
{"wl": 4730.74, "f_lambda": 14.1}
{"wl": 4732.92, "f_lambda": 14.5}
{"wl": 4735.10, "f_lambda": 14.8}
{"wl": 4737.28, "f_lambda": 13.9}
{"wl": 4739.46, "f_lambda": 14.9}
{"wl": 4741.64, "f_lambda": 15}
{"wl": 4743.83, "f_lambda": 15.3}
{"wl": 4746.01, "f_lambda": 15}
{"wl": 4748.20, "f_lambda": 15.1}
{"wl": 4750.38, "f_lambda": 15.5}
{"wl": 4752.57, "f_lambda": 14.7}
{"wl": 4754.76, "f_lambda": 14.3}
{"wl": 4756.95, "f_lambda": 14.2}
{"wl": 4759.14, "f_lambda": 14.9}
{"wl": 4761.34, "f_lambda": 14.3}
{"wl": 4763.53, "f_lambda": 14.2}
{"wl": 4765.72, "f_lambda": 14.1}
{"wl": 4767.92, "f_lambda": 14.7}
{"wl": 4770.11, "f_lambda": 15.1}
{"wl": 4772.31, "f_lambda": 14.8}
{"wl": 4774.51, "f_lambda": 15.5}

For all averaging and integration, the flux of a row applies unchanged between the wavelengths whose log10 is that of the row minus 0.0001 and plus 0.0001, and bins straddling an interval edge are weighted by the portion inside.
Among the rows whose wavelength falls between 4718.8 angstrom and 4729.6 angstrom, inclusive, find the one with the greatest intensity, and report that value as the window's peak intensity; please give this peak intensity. 15.4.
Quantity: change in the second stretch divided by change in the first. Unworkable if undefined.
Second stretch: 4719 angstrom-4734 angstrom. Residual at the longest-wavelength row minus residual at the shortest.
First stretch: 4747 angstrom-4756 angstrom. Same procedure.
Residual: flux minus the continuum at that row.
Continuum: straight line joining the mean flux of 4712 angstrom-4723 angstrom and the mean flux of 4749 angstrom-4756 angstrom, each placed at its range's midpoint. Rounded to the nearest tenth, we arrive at 1.0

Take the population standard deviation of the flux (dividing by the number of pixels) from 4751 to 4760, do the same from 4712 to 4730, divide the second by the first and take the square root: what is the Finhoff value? 1.30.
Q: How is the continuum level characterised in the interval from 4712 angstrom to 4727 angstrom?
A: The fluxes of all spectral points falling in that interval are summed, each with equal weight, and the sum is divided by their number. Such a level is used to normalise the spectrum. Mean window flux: 14.9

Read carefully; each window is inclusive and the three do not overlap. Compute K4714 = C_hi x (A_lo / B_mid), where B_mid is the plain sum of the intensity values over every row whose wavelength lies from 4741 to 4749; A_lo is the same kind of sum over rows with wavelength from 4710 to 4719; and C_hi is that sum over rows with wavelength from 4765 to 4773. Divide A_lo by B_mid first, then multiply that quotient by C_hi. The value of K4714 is 57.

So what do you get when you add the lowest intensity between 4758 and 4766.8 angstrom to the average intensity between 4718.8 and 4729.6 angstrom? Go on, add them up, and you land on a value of 29.0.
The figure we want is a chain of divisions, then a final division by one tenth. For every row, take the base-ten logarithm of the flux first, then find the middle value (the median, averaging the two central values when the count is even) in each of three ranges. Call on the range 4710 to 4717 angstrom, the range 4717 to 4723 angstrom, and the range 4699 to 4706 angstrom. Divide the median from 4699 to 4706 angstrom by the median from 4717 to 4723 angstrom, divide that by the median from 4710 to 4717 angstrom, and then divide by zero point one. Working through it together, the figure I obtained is 8.39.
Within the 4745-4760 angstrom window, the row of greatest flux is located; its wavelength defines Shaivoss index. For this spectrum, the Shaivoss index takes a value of 4750.38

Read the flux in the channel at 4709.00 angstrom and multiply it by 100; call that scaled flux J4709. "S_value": 1380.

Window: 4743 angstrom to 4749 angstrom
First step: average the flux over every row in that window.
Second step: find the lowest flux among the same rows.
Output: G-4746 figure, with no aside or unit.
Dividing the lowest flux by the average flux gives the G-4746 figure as 0.991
